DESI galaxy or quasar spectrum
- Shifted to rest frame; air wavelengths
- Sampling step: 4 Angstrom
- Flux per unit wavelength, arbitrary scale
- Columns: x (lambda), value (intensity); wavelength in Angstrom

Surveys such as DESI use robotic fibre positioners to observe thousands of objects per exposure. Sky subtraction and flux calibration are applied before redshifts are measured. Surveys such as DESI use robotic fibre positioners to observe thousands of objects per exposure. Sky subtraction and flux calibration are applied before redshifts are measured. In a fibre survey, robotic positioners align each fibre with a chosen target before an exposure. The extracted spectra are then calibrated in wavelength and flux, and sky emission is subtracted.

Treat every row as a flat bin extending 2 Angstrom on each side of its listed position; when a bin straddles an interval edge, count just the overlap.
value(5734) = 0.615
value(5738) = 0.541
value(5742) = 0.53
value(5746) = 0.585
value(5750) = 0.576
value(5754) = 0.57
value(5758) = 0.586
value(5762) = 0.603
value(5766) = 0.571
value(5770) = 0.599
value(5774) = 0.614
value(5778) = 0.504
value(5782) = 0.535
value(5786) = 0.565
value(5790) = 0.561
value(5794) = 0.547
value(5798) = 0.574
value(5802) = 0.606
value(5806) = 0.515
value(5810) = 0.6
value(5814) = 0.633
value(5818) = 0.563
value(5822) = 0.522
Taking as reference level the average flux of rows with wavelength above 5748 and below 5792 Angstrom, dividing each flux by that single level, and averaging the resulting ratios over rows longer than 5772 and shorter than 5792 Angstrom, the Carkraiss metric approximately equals 0.97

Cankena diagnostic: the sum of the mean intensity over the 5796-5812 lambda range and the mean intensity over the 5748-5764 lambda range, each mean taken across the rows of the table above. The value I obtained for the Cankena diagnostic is 1.16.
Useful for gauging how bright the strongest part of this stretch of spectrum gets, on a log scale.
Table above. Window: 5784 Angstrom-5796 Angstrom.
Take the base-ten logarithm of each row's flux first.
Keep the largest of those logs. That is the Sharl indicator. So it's -0.248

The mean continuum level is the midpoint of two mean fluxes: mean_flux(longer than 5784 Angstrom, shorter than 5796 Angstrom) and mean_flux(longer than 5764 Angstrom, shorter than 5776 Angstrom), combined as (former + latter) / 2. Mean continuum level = 0.576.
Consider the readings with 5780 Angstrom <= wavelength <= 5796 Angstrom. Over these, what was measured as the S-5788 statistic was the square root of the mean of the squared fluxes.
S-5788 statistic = 0.552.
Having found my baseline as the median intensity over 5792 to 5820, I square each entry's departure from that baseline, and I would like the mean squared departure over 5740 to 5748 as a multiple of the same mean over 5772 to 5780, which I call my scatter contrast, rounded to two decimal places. 0.32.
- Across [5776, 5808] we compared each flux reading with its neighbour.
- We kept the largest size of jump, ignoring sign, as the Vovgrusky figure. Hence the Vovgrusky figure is 0.091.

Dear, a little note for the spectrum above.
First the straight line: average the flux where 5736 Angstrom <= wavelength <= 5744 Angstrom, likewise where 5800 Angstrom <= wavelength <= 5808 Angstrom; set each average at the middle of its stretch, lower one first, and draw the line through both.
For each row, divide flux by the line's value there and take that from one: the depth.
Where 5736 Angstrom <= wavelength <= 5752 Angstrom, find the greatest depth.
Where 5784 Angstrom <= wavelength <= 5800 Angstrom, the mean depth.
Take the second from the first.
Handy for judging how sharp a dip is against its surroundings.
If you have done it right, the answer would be 0.022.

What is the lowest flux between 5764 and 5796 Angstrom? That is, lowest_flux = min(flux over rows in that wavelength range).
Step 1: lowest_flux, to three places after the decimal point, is 0.504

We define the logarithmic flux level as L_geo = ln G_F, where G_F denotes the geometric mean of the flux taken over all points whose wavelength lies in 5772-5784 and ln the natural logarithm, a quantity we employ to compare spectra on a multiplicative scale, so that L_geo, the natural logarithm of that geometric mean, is -0.599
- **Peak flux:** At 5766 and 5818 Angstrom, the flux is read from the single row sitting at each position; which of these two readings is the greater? 0.571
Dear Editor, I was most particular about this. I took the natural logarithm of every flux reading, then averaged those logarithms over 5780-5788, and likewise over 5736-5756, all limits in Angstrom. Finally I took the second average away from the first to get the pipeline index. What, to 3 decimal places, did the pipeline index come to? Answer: -0.018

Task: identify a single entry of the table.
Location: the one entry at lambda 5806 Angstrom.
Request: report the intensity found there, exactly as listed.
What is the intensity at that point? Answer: 0.515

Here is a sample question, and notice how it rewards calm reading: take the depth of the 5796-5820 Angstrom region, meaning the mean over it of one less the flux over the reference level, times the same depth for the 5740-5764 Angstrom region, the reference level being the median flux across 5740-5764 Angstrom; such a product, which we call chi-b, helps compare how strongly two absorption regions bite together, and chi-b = 0.0000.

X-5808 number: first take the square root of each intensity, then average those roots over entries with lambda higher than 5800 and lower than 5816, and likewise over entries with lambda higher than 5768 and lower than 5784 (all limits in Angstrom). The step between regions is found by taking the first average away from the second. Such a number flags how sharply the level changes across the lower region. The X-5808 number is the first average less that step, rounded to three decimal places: 0.783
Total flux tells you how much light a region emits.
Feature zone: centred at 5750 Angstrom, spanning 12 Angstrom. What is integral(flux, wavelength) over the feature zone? 6.92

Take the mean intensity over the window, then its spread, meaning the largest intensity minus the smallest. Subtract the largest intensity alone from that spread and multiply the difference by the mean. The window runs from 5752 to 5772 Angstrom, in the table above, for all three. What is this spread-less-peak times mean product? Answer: -0.334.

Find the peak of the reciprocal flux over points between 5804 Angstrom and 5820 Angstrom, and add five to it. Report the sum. 6.94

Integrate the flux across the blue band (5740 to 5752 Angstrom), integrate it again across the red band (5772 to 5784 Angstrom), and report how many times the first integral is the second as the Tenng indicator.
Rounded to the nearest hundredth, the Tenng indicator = 1.02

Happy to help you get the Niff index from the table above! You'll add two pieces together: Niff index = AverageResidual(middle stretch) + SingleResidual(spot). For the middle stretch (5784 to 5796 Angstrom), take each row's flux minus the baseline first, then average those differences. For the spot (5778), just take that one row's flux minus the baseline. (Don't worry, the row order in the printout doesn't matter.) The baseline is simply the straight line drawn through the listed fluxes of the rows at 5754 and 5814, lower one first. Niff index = -0.14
